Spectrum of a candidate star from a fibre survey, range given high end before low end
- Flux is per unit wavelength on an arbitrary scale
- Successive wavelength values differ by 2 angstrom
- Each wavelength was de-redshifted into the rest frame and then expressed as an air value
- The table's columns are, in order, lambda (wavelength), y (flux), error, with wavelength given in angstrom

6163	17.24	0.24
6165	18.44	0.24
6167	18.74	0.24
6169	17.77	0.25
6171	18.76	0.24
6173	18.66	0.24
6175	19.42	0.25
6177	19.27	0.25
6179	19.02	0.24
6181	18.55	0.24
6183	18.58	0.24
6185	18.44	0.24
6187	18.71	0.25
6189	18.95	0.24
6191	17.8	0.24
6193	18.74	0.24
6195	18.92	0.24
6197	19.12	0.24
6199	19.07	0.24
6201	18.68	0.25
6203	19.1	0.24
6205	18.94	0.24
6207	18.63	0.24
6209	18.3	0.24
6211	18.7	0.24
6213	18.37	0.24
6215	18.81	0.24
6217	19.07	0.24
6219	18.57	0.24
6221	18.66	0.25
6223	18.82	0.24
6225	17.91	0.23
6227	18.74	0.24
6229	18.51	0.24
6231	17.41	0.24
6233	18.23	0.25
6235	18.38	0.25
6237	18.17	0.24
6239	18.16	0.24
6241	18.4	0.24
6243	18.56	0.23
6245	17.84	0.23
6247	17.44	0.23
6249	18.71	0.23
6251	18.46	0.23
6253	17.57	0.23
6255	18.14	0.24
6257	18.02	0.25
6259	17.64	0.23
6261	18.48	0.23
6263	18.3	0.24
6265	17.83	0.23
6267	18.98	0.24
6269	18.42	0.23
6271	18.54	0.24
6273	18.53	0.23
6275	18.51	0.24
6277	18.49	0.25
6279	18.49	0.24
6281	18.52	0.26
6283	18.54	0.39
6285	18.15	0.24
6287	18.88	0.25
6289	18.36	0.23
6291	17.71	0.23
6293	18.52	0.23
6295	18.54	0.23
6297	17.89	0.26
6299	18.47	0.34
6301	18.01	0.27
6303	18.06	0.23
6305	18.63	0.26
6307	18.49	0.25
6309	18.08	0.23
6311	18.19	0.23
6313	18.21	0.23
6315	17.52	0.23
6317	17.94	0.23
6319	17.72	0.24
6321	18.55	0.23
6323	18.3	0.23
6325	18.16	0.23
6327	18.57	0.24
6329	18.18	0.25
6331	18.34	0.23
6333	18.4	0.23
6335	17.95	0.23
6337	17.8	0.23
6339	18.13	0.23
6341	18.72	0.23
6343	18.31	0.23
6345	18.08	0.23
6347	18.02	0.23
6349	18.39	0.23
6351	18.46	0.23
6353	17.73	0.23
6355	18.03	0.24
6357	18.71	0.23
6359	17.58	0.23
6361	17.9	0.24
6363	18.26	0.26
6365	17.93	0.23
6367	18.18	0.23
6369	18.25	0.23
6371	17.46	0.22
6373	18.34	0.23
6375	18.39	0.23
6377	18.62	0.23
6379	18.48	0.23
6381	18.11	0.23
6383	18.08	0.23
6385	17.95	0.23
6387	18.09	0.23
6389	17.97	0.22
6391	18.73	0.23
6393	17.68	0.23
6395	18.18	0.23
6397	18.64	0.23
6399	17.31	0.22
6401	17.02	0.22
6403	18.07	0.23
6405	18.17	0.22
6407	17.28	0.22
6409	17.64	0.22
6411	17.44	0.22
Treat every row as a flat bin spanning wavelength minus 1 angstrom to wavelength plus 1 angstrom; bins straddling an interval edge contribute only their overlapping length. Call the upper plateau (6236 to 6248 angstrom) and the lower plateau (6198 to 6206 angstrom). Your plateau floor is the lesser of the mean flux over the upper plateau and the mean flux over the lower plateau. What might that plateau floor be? 18.1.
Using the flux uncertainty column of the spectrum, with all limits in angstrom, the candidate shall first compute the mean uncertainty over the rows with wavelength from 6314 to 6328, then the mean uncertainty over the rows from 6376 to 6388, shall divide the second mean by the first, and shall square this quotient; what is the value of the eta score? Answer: 0.98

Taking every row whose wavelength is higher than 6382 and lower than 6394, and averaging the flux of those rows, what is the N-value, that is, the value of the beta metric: 18.1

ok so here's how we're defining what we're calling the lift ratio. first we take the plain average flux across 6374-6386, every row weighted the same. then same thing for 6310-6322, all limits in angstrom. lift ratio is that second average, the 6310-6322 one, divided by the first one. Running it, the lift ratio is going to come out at 0.99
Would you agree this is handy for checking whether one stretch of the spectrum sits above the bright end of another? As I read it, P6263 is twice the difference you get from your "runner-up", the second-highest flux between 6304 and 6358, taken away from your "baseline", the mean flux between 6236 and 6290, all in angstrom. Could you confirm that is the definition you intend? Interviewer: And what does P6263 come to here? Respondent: -0.82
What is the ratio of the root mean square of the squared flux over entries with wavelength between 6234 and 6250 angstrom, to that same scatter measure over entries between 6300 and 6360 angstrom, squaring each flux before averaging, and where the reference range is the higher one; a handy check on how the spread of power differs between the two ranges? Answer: 1.00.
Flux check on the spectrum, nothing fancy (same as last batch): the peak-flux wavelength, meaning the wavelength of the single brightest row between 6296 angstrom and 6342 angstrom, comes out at 6341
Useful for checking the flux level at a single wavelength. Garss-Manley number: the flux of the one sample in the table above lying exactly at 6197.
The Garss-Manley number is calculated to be 19.12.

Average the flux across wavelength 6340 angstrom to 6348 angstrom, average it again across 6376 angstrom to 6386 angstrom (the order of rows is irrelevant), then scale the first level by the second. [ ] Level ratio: 1.002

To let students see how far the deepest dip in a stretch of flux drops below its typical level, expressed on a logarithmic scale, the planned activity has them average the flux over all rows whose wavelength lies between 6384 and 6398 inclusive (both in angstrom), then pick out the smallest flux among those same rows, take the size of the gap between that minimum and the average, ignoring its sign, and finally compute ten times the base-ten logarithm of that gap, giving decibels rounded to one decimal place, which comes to -3.0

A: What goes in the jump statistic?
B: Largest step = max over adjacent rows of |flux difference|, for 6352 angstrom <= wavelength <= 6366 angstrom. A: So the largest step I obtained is 1.1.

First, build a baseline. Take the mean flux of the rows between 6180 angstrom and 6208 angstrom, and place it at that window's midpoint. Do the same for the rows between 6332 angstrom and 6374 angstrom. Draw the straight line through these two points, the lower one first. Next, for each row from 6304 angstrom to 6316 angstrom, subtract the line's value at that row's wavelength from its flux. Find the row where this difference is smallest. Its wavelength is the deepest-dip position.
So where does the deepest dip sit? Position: 6315 angstrom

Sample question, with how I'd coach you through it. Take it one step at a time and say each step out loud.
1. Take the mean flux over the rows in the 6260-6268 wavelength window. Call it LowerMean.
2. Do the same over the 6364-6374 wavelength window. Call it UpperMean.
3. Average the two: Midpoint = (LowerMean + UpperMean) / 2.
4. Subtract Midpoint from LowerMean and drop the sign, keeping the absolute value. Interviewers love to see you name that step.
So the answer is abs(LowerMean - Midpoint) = 0.18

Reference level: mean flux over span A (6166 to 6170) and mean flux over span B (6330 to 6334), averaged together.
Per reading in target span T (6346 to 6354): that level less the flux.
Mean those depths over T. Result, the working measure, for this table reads 0.16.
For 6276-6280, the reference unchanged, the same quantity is -0.18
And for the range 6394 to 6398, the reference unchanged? -0.10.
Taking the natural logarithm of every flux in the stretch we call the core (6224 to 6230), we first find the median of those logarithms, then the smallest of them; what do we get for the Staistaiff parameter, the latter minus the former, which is -0.033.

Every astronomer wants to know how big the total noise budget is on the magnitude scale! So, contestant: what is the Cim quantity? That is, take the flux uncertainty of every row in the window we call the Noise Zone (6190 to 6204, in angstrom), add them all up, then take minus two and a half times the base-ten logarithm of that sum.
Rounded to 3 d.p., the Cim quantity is -0.570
